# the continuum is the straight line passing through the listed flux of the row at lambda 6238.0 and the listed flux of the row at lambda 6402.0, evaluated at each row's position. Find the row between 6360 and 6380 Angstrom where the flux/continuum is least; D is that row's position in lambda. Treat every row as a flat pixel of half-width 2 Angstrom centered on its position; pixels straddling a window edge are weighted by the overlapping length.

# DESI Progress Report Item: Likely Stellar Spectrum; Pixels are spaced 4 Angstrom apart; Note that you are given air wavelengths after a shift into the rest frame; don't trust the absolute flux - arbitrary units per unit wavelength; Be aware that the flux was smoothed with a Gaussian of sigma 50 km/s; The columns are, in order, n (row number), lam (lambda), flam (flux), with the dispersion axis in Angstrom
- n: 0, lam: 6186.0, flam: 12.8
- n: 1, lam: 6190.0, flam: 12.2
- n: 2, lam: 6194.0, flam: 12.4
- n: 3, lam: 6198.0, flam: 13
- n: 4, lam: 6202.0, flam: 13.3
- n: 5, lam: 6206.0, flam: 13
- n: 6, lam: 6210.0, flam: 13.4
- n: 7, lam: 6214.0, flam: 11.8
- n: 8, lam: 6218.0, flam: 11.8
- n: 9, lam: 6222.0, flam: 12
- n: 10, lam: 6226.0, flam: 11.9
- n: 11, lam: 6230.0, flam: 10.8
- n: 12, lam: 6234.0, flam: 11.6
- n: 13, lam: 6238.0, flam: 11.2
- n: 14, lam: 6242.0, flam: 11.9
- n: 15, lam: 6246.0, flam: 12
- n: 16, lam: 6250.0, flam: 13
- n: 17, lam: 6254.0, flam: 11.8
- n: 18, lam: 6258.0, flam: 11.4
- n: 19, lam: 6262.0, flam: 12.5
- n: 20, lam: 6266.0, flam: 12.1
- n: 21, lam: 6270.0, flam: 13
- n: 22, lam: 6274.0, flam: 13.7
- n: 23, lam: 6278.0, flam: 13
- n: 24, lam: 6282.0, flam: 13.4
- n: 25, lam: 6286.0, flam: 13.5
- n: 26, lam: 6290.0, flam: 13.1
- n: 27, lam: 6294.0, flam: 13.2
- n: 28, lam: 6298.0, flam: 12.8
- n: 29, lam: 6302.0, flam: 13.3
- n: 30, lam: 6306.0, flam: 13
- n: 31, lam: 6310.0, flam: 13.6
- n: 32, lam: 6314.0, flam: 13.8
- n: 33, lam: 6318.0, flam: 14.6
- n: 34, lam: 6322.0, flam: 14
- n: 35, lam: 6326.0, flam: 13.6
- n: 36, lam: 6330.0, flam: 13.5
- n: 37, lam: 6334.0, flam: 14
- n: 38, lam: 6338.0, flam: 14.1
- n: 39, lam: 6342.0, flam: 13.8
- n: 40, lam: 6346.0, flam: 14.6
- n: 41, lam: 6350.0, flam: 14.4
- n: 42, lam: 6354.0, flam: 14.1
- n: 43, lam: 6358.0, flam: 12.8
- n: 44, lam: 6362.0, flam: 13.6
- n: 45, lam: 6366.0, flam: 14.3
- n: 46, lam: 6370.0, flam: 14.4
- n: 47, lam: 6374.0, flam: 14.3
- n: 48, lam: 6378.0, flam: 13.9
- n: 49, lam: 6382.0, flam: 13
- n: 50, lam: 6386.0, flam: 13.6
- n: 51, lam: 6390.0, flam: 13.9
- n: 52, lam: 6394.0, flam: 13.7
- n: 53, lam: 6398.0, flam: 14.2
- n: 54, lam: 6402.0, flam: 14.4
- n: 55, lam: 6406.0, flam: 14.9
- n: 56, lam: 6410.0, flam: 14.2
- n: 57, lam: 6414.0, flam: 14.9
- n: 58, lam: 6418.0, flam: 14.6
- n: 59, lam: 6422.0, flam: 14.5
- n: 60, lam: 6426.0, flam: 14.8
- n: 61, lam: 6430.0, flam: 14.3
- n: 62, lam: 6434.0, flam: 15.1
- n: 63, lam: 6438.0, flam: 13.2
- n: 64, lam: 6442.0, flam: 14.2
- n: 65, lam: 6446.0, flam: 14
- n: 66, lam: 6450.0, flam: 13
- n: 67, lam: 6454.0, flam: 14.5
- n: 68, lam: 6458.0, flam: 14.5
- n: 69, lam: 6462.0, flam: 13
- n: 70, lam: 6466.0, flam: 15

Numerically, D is 6378.0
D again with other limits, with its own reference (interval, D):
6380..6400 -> 6382.0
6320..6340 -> 6330.0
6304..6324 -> 6306.0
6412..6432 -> 6430.0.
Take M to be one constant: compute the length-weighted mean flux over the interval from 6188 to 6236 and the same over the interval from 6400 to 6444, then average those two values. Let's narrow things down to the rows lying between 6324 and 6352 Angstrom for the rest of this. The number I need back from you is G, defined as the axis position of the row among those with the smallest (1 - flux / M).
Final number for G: 6346.0 Angstrom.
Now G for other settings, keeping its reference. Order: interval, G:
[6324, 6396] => 6346.0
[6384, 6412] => 6406.0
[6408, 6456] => 6434.0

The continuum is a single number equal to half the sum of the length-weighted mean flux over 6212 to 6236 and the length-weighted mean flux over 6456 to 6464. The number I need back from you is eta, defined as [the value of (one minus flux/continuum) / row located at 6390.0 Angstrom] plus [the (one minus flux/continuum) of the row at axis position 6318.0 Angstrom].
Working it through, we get -0.24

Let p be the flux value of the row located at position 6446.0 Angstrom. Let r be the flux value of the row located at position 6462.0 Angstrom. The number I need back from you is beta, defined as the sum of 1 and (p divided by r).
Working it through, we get 2.08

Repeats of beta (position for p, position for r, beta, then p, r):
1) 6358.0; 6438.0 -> 1.97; 12.8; 13.2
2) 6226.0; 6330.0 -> 1.88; 11.9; 13.5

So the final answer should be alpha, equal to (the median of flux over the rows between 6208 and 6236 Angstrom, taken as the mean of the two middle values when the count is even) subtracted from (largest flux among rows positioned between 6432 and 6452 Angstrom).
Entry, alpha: 3.3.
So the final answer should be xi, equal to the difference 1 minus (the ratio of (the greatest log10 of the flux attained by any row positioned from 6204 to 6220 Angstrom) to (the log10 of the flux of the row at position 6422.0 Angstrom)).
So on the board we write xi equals 0.03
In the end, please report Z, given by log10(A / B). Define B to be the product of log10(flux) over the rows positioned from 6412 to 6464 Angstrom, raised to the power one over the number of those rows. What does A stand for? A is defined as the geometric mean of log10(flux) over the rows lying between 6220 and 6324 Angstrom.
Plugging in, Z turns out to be -0.019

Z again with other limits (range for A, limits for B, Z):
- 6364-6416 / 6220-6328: 0.018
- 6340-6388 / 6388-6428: -0.006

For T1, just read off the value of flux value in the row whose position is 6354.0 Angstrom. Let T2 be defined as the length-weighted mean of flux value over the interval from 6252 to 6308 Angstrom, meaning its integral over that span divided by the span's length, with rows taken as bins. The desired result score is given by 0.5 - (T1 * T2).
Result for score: -181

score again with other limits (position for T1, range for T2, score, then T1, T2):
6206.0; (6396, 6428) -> -189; 13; 14.6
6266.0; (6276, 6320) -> -162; 12.1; 13.4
